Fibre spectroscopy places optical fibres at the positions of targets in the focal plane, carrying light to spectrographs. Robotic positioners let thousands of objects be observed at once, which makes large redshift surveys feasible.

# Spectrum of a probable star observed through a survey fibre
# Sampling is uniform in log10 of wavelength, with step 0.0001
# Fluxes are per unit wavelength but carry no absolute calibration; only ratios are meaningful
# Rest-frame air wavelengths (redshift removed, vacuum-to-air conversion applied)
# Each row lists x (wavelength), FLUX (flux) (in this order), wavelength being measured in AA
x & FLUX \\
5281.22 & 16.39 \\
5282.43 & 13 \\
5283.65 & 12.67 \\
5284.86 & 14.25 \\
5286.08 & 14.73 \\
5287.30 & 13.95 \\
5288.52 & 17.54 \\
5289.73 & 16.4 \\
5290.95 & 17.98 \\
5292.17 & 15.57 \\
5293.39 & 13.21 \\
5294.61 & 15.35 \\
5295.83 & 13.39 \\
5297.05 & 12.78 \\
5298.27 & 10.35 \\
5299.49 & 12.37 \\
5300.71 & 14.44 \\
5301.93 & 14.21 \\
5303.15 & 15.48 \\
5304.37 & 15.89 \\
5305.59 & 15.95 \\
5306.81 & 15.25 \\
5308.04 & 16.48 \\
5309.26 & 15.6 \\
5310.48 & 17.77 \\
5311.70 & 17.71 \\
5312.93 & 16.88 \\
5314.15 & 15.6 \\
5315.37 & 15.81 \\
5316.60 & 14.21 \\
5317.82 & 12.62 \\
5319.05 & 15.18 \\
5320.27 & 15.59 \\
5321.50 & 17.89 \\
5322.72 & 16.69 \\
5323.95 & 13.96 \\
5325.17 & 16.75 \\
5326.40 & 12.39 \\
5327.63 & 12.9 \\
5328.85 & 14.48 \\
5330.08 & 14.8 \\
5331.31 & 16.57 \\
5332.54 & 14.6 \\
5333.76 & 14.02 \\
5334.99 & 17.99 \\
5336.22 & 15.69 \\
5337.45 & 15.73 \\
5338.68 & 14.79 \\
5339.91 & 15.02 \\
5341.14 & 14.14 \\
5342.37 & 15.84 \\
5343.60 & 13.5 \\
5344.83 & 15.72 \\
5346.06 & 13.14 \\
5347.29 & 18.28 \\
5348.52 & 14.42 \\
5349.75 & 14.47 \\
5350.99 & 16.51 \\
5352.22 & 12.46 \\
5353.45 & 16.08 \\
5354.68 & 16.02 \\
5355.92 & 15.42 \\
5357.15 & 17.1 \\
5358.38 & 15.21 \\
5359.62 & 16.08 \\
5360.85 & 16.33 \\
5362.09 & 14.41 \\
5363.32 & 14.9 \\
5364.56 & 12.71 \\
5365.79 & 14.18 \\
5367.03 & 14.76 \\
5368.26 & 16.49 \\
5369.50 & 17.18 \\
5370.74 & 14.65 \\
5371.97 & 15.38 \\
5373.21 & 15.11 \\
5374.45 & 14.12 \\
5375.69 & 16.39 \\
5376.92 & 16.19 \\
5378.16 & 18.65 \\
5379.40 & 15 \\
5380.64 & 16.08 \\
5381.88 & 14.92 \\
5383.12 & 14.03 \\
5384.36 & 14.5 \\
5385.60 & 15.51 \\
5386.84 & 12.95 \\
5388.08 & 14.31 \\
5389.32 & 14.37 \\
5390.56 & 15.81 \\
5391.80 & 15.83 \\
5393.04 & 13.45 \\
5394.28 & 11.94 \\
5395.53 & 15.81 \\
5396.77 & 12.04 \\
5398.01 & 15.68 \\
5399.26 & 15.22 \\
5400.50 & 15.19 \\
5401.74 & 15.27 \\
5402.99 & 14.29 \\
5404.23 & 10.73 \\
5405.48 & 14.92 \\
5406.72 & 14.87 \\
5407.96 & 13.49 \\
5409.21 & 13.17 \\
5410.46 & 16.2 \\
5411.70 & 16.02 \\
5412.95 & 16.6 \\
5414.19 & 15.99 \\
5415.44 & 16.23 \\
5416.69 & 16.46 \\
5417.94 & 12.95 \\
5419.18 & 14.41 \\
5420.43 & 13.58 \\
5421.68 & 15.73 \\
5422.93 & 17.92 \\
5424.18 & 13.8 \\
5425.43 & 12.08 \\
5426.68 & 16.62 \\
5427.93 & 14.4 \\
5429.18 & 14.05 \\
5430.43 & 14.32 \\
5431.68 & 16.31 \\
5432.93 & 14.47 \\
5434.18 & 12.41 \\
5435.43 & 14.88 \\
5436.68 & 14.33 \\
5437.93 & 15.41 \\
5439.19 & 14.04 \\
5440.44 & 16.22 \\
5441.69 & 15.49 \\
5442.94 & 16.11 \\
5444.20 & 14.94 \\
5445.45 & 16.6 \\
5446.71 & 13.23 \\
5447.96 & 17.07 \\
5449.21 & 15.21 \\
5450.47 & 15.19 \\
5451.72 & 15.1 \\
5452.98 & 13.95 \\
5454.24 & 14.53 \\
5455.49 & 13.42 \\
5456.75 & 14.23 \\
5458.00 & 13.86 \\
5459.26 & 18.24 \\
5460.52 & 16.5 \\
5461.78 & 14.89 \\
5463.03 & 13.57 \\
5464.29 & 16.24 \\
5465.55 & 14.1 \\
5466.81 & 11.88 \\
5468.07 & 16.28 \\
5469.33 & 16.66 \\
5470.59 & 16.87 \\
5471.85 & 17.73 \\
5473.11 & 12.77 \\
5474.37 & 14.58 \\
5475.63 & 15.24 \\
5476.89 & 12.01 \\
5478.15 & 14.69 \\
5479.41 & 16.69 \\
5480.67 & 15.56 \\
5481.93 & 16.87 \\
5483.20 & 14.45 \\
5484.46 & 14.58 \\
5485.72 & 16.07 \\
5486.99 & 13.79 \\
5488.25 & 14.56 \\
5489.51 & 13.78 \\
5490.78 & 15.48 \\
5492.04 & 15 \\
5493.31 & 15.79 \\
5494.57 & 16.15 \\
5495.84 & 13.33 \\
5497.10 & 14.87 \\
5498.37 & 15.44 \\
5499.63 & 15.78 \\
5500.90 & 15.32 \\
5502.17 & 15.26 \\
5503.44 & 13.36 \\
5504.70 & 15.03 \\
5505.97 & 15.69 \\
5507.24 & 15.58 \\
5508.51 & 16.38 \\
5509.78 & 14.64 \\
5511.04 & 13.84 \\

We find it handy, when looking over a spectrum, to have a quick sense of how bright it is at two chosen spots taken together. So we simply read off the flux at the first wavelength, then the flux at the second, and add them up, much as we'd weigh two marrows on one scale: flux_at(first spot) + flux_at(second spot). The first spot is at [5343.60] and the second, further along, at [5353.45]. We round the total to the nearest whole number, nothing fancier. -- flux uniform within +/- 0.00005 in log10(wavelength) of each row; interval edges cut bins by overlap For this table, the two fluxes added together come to 30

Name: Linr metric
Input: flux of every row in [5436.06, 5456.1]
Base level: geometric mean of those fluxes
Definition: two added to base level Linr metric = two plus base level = 17.0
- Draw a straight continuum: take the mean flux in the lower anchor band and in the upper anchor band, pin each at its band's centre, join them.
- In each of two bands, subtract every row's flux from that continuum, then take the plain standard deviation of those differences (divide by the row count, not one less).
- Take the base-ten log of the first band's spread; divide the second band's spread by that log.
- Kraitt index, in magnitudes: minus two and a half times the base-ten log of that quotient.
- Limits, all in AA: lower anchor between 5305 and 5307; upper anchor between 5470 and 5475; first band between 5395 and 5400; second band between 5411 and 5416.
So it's -0.3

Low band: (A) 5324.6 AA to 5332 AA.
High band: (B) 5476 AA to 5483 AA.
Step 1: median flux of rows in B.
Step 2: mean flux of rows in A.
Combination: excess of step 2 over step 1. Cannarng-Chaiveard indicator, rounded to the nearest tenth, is -0.9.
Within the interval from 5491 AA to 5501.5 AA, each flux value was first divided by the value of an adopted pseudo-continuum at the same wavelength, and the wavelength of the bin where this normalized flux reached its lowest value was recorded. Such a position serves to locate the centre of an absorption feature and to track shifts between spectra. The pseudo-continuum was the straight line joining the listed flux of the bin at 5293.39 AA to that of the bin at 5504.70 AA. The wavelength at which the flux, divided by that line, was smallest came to 5495.84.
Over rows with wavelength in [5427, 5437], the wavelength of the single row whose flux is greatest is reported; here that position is 5431.68 AA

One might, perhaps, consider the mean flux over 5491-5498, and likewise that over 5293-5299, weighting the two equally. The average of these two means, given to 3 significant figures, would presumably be 14.0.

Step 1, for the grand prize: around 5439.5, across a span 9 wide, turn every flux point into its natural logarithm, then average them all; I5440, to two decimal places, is 2.72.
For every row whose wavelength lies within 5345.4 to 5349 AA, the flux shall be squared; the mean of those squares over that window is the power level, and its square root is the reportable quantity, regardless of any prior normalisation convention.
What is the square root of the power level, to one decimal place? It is 15.4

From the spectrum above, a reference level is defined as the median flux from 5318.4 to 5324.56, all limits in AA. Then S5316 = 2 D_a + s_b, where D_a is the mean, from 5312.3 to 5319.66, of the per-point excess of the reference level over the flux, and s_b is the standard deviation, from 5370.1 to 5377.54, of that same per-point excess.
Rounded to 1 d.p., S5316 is 1.9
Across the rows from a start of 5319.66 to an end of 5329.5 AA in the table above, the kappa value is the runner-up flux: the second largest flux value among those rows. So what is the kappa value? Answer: 16.75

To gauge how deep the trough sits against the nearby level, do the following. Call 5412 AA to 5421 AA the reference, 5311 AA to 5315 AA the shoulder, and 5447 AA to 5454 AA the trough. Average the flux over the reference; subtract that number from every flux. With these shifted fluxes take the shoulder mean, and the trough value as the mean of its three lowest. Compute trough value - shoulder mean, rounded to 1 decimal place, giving -2.0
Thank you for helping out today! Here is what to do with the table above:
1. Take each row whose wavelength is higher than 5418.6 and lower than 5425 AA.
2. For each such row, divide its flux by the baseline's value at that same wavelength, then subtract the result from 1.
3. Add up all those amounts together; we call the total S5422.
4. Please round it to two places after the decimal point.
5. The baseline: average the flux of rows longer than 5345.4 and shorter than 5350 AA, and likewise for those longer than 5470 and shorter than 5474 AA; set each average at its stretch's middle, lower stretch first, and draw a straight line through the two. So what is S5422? 0.13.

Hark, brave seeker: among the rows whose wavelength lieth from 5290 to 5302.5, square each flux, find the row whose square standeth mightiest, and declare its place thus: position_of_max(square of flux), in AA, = 5290.95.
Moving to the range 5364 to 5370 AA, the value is 5369.50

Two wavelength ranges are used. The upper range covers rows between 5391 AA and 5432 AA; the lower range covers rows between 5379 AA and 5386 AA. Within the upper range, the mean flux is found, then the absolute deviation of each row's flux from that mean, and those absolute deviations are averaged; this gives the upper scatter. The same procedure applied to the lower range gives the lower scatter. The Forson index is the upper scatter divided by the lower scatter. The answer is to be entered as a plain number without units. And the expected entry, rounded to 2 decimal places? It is 2.54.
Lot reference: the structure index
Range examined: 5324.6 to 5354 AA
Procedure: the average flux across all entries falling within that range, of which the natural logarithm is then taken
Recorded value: 2.71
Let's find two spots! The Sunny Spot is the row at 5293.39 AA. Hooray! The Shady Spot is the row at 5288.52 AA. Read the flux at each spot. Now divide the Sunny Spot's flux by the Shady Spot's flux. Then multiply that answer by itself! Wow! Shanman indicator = 0.6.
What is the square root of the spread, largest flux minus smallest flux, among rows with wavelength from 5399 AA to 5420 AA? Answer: 2.42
